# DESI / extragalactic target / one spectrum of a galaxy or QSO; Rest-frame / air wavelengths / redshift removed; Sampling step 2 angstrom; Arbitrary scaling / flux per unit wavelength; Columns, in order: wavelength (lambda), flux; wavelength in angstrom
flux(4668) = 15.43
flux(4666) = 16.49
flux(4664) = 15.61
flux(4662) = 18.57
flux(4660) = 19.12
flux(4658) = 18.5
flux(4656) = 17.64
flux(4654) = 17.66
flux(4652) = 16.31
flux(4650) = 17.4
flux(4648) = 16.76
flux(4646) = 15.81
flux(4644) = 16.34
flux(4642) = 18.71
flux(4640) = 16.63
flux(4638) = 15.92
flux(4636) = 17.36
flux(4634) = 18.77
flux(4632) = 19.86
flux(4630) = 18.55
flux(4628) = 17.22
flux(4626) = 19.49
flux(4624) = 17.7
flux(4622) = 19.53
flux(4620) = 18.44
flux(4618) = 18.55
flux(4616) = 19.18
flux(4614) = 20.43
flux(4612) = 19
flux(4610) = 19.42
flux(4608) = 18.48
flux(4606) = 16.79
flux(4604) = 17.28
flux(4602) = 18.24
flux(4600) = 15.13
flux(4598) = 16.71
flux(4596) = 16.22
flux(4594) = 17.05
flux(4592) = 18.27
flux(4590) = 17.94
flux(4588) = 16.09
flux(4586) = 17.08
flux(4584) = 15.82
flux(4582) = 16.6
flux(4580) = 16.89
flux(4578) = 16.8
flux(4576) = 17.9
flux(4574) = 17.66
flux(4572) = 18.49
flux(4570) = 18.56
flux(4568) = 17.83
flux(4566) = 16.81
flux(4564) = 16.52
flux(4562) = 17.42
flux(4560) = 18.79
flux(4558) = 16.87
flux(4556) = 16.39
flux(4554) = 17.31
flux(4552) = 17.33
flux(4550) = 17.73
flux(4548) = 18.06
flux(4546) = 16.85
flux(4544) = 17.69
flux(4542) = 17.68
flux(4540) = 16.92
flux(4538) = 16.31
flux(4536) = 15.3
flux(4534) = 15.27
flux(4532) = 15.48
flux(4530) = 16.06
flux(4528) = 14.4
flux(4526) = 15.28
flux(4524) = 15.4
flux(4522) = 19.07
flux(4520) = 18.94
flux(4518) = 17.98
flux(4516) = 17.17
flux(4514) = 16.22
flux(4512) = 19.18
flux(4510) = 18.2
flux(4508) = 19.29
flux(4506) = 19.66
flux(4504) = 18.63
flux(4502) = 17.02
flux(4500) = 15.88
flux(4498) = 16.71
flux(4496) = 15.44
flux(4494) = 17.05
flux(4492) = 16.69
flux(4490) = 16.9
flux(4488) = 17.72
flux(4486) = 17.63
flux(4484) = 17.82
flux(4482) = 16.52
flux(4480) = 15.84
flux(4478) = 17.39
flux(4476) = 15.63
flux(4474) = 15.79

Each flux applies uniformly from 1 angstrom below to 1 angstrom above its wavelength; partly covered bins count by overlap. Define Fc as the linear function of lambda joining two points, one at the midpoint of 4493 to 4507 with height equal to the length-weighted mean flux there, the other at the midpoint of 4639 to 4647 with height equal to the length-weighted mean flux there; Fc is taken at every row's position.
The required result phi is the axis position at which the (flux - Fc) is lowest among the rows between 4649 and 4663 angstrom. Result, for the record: 4652 angstrom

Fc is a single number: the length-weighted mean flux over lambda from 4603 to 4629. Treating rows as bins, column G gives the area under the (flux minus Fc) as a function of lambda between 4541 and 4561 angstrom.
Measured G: -22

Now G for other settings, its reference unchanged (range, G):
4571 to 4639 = -54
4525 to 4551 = -57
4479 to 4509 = -40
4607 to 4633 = 9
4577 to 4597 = -34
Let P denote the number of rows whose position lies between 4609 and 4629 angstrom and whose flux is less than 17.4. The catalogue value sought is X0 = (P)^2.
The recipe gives 1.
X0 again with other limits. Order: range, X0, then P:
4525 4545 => 64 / 8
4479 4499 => 49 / 7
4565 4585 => 25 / 5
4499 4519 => 16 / 4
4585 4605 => 49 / 7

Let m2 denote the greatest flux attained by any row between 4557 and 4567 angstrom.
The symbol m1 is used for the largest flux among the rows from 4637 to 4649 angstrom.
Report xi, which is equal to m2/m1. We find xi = 1.00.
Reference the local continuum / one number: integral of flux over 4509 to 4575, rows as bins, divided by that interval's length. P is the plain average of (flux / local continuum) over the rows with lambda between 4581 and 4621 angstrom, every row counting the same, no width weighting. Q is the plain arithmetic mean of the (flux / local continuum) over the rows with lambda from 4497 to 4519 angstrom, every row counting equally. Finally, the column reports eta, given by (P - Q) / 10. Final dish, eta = -0.001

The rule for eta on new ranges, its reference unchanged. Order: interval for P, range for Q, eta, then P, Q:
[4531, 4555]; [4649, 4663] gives -0.006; 0.98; 1.04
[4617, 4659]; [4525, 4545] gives 0.010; 1.04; 0.94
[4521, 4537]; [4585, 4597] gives -0.008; 0.92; 1.00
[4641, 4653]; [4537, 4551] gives -0.003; 0.99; 1.01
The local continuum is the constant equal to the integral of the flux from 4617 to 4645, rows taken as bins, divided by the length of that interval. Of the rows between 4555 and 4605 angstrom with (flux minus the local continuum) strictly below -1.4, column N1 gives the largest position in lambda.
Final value 4600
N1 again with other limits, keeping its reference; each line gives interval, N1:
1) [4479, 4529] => 4528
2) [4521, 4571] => 4564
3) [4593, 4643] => 4640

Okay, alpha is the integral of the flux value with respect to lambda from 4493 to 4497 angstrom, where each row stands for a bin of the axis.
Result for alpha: 65.0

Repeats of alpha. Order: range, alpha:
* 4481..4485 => 68.7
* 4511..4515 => 70.8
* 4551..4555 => 69.3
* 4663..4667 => 64.2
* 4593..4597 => 66.5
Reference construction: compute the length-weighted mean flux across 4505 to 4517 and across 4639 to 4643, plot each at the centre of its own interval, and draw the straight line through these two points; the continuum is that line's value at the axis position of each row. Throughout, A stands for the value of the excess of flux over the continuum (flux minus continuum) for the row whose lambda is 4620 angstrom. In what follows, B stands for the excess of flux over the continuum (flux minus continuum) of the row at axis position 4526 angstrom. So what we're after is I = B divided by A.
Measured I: -4.4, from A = 0.7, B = -2.9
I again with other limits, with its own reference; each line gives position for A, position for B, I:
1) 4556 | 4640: 0.6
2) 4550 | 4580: 2.9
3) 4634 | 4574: -0.3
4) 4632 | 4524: -1.3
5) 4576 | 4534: 37.1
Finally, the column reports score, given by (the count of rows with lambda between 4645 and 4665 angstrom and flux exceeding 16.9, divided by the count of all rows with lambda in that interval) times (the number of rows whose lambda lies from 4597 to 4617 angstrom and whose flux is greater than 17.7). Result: 3.6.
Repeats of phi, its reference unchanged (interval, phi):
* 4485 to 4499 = 4496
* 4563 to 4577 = 4564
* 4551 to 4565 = 4556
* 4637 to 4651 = 4646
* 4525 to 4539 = 4528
